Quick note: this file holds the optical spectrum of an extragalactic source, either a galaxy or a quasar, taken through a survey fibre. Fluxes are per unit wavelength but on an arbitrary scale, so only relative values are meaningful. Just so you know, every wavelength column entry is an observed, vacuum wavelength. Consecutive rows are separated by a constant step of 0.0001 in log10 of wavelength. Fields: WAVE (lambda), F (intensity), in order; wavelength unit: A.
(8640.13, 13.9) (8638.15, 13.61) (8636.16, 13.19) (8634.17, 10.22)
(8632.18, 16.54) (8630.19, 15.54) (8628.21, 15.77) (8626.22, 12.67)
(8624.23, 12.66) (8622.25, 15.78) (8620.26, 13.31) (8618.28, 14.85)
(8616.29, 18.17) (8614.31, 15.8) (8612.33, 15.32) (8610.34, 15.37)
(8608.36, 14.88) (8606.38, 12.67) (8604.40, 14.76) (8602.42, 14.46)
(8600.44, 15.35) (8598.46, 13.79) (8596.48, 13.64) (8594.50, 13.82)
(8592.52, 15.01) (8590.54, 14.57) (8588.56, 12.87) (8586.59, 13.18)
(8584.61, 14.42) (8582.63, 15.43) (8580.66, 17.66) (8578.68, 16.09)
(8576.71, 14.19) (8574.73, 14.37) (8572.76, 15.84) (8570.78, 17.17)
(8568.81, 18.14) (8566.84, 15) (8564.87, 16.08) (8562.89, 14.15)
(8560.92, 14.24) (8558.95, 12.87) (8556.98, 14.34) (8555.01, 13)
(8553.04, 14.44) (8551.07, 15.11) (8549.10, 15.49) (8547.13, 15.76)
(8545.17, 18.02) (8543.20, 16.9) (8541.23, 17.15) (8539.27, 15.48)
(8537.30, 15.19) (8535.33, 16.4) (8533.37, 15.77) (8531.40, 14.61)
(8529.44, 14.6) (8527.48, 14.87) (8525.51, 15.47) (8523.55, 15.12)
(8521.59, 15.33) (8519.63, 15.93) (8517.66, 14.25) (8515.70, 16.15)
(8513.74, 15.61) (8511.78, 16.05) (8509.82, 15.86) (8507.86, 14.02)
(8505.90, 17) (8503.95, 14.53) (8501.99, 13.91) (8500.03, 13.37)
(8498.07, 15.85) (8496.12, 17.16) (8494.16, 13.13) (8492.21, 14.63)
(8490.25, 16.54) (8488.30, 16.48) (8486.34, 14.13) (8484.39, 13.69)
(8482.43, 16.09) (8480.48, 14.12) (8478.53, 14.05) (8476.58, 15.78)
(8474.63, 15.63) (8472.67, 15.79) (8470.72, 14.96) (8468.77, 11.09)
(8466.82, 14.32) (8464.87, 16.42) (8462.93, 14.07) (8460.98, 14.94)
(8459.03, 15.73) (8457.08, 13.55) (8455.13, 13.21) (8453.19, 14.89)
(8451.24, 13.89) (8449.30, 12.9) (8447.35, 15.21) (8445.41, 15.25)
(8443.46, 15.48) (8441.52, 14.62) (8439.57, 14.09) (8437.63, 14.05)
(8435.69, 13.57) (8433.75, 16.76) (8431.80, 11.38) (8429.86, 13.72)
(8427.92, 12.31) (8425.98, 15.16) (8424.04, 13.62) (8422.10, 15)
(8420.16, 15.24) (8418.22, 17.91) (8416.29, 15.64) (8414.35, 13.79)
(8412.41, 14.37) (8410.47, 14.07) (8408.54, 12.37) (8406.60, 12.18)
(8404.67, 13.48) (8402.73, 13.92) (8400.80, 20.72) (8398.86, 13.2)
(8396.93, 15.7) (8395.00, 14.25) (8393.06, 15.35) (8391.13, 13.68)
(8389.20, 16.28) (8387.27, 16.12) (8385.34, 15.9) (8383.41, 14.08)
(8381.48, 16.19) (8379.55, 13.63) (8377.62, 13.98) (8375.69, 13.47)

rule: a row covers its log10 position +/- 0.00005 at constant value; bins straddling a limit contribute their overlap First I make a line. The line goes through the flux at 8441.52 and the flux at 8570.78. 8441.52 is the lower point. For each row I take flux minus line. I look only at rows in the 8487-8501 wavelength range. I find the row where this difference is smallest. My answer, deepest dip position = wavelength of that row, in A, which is 8494.16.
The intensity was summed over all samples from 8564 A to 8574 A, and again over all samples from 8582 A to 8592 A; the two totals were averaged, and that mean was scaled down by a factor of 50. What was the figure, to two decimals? 1.53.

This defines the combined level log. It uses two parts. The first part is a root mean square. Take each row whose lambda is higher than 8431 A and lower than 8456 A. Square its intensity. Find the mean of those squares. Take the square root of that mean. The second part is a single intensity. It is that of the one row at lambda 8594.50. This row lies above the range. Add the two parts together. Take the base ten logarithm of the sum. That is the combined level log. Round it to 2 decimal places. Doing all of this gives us 1.45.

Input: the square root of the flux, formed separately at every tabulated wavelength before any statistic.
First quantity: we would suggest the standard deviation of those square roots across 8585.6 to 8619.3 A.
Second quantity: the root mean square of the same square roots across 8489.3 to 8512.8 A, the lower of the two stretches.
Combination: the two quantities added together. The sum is 4.06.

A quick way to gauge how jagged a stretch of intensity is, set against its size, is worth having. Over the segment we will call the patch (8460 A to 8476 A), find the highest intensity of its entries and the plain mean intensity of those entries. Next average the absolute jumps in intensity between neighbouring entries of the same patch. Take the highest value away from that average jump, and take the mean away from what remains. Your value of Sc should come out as -29.2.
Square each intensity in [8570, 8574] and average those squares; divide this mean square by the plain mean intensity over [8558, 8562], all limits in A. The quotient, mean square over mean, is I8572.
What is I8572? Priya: 20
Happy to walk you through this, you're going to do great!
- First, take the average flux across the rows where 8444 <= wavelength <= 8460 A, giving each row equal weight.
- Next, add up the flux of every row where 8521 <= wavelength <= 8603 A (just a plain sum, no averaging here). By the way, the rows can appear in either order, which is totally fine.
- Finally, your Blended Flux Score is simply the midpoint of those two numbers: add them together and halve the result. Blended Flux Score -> 325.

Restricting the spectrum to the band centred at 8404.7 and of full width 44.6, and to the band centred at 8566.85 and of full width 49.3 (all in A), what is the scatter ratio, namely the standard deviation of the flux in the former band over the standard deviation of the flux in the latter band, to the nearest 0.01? 1.19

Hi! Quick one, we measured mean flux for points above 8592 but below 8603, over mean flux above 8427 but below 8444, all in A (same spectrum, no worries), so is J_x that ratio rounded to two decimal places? 1.02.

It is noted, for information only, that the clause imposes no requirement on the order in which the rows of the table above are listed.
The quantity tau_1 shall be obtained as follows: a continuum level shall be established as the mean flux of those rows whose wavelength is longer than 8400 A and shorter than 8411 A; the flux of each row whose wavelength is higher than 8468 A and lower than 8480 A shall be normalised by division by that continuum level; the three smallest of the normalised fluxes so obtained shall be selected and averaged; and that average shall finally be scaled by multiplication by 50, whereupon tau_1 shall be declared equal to 46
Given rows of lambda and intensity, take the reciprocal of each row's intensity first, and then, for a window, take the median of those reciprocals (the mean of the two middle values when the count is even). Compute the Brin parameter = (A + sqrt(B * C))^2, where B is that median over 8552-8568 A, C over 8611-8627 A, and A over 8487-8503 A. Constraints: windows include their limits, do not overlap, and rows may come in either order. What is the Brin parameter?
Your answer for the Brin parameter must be 0.0179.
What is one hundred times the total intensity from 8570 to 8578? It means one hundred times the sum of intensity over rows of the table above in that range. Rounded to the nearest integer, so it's 6157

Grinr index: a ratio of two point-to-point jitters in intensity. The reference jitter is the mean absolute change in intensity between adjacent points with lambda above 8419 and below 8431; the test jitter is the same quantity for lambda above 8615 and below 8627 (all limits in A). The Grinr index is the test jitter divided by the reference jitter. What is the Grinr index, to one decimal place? 1.4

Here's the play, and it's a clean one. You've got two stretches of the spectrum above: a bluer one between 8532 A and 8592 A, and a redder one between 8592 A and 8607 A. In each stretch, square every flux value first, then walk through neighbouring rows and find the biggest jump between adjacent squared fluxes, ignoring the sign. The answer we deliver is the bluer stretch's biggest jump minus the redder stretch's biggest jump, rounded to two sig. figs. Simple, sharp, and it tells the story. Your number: 47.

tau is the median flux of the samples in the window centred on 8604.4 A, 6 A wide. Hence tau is 14.5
